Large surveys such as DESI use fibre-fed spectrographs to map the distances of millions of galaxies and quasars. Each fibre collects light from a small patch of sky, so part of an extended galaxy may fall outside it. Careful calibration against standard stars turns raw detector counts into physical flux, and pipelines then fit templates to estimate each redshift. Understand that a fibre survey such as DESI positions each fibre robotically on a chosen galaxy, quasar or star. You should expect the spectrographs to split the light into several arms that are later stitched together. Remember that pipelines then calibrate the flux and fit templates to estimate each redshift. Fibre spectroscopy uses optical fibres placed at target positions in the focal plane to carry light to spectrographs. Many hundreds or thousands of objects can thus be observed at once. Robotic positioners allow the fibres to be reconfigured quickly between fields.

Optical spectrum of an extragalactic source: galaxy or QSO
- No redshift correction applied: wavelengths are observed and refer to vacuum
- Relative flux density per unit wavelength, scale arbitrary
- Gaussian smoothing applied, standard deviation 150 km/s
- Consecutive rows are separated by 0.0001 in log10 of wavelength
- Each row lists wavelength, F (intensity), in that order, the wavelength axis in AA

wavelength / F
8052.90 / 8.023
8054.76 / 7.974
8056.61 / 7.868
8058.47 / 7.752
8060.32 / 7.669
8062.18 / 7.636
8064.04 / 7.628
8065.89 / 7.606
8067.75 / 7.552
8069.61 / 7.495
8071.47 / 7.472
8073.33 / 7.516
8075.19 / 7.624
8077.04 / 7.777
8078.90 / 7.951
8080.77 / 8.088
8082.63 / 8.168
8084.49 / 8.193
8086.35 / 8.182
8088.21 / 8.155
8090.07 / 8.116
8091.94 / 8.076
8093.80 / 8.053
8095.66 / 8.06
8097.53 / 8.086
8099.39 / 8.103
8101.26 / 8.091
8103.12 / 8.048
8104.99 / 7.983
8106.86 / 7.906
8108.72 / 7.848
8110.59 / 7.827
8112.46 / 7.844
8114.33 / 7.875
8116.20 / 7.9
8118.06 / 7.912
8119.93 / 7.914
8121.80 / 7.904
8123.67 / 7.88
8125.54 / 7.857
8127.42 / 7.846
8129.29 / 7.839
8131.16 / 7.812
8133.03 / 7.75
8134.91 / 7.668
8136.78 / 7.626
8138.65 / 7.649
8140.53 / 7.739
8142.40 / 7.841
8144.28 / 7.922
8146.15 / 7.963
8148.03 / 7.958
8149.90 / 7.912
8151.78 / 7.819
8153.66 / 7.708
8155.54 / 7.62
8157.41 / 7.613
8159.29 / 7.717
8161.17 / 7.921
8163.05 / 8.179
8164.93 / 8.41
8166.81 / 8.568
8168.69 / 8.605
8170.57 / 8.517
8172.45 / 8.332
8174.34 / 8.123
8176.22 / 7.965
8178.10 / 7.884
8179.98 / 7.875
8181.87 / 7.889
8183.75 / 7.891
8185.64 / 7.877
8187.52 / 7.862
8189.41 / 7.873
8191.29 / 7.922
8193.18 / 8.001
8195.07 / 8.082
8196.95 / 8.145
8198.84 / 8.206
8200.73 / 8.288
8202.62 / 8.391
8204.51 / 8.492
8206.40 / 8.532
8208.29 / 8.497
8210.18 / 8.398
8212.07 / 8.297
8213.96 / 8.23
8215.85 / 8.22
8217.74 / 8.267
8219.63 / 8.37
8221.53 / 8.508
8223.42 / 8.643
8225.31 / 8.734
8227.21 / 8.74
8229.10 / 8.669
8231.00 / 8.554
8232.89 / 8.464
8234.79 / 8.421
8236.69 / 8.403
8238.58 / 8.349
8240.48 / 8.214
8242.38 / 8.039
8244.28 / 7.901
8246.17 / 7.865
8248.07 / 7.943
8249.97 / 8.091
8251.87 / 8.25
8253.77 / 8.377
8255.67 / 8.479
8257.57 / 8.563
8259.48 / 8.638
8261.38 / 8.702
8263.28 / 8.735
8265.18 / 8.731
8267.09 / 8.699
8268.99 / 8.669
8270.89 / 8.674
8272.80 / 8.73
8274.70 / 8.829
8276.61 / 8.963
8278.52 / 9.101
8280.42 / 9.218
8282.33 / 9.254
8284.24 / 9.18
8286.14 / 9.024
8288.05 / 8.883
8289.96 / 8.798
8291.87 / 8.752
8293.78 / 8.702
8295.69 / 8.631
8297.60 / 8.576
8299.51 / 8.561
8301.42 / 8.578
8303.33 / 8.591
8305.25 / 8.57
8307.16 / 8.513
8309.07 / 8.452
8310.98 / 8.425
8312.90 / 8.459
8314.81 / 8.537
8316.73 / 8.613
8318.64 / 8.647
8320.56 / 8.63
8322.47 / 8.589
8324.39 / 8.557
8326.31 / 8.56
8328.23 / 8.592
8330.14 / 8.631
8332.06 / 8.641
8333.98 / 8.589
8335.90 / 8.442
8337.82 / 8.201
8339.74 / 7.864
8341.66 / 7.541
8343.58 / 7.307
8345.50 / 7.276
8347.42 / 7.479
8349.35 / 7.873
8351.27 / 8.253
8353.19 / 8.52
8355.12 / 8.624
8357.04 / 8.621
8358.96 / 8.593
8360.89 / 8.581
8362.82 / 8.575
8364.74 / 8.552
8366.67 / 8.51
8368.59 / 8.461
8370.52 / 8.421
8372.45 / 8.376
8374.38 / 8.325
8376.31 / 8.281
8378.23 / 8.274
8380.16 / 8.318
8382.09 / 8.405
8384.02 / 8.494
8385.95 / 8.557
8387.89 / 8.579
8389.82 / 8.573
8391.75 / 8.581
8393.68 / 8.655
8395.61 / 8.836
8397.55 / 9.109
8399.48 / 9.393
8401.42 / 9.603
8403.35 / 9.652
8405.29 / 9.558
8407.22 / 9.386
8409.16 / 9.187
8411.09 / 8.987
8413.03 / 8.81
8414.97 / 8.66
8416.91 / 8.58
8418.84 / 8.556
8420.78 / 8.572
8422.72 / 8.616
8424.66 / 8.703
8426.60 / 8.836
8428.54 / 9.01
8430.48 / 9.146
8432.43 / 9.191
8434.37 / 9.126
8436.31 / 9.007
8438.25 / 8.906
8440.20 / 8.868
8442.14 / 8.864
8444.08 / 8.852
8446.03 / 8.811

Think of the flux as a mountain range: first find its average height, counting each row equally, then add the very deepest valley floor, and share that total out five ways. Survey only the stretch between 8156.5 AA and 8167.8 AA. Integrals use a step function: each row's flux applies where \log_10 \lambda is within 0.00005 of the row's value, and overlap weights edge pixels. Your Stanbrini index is 3.14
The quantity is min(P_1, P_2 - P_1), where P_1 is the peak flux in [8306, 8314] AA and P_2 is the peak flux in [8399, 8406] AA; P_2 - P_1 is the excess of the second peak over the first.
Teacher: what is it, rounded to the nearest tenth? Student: 1.1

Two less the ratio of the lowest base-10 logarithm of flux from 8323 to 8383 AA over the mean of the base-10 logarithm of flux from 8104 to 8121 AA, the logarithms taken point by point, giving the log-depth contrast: 1.04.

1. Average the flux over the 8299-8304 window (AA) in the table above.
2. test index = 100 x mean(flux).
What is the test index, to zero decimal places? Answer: 858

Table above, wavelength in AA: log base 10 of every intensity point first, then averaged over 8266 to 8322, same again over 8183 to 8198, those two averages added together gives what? 1.84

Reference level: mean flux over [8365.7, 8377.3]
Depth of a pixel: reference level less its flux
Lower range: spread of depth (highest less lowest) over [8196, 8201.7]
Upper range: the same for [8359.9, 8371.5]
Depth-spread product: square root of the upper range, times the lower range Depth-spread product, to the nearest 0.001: 0.057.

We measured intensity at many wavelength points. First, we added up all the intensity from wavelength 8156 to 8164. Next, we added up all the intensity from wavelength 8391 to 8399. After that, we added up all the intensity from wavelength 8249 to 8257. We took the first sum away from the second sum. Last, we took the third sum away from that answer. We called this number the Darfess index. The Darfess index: -29.4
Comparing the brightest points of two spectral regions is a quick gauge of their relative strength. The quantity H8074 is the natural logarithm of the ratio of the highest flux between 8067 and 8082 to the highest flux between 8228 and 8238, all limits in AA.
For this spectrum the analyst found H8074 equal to -0.069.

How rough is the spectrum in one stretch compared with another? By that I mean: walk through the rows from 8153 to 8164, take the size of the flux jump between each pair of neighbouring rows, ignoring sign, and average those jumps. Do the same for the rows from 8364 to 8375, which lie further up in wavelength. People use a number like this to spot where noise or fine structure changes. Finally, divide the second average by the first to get 0.34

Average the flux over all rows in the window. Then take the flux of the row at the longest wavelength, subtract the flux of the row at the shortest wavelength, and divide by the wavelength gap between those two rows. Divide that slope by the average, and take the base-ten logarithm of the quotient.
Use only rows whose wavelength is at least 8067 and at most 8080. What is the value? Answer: -2.3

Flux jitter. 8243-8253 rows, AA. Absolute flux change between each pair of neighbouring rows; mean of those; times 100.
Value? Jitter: 11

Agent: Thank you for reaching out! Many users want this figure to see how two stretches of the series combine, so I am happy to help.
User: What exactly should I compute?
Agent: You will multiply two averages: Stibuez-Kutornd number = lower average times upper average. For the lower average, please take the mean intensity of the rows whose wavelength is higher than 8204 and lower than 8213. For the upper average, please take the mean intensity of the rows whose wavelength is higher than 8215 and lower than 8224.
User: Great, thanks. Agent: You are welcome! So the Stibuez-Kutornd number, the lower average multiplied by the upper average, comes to 71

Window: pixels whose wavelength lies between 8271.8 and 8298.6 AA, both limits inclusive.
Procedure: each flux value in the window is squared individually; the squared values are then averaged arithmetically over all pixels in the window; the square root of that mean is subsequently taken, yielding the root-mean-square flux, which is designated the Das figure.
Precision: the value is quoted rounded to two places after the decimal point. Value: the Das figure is 8.91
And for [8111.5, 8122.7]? 7.89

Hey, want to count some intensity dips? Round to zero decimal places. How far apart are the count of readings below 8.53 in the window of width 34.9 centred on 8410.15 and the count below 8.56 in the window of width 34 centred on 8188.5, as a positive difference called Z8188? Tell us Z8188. 18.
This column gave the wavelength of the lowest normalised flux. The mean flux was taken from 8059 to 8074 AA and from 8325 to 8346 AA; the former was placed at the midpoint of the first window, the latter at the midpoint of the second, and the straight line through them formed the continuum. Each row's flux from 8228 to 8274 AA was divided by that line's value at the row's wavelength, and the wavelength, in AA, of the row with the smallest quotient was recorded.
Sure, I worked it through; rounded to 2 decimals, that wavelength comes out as 8246.17 AA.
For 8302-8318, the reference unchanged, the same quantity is 8310.98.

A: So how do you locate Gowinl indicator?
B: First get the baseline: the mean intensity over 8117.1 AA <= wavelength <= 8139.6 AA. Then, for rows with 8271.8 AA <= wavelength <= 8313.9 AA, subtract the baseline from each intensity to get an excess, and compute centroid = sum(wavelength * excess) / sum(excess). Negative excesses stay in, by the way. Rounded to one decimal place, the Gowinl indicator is 8290.2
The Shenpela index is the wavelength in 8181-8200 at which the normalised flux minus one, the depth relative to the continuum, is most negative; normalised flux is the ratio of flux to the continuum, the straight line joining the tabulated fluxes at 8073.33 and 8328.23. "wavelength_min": 8187.52 AA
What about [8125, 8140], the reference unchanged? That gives 8136.78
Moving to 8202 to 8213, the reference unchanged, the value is 8212.07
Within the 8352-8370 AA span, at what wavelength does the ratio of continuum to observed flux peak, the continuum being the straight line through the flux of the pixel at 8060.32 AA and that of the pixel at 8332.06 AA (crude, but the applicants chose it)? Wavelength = 8368.59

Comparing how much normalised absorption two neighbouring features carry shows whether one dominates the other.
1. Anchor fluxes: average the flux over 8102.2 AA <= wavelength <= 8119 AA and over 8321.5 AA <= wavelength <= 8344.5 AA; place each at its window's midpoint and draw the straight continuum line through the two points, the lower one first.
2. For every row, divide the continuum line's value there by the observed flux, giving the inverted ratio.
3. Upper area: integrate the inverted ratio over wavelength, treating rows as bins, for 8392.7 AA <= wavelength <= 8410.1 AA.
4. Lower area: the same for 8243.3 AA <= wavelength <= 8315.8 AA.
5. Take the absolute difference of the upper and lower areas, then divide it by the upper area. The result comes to 3.4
